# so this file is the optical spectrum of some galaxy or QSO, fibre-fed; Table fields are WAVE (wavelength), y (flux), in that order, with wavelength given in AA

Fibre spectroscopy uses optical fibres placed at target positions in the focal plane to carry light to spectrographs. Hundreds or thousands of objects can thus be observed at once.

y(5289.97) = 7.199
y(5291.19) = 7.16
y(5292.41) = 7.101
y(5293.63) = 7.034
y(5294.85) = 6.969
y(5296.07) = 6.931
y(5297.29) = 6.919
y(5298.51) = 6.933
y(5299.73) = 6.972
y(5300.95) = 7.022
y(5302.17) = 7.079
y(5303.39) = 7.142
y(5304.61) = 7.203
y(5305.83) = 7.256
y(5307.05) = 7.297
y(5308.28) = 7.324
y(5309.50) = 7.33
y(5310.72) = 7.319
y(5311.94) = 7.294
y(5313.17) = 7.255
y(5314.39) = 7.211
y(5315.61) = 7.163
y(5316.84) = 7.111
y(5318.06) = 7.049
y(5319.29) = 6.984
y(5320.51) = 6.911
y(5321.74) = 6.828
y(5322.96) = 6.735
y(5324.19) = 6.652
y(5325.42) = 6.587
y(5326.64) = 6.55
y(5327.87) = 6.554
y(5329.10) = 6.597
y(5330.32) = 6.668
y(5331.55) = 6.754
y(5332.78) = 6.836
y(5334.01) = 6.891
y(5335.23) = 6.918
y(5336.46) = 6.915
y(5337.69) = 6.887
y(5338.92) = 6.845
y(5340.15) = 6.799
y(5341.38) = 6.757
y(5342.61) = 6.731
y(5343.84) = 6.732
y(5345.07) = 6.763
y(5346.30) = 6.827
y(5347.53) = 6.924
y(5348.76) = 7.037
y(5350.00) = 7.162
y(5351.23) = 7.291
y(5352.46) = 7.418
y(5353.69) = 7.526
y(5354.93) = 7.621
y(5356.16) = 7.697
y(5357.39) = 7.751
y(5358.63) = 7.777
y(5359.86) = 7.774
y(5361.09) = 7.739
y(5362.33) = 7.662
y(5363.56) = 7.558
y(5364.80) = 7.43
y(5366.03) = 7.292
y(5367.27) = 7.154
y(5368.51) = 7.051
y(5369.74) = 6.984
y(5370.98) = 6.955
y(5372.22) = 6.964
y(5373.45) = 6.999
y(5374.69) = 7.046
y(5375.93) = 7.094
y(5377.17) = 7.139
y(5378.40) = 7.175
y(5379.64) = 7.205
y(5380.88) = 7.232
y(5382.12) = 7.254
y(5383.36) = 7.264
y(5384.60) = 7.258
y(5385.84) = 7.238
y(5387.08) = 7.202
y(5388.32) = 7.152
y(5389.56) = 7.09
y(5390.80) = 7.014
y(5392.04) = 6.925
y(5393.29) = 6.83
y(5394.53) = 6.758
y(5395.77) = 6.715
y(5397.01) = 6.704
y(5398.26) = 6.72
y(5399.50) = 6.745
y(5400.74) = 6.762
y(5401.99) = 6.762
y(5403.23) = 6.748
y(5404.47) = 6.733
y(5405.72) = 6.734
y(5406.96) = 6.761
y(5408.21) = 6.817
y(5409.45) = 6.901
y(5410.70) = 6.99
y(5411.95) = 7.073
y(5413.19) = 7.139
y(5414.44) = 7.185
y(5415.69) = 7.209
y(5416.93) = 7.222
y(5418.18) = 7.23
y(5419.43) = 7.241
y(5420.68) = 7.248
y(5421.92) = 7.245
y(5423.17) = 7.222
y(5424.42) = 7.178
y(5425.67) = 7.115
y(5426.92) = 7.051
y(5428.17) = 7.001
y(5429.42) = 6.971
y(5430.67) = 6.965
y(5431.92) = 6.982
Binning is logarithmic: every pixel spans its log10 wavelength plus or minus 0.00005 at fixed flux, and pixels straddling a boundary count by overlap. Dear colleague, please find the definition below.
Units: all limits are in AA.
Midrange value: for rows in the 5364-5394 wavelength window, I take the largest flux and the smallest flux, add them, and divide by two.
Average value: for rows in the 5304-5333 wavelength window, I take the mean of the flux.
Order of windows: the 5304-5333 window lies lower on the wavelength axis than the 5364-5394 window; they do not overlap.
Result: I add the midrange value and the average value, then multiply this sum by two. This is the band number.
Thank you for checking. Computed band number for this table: 28.2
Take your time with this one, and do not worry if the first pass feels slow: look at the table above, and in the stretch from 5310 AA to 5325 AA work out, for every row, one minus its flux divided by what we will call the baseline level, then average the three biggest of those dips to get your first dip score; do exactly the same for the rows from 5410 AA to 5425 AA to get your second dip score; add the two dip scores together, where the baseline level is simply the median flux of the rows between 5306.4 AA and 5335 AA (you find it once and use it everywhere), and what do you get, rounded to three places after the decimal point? 0.002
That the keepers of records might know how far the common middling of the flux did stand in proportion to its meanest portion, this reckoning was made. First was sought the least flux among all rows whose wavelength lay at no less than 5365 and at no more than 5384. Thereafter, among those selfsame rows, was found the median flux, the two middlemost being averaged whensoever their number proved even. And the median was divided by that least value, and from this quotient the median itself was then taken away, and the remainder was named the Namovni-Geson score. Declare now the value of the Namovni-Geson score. -6.11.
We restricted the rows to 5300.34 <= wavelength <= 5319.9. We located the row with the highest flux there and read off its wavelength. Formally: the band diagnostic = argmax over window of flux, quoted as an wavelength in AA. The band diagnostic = 5309.50 AA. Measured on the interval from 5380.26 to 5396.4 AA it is 5383.36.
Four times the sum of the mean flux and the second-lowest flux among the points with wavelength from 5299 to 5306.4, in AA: 57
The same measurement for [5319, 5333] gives 53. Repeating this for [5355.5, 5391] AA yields 57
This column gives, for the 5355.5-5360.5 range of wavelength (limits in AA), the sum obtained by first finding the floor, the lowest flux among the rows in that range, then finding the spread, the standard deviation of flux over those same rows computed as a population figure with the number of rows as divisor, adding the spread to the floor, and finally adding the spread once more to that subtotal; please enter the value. 7.76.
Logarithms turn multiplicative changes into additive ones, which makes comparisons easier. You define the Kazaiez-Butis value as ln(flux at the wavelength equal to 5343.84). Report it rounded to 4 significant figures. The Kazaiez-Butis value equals 1.907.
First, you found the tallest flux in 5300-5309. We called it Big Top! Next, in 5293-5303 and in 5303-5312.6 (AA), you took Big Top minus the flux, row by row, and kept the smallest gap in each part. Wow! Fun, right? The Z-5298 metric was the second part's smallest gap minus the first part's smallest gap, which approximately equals -0.25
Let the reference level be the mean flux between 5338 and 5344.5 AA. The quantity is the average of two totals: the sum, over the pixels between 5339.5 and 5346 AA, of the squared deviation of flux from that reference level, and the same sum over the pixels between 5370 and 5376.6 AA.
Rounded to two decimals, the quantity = 0.15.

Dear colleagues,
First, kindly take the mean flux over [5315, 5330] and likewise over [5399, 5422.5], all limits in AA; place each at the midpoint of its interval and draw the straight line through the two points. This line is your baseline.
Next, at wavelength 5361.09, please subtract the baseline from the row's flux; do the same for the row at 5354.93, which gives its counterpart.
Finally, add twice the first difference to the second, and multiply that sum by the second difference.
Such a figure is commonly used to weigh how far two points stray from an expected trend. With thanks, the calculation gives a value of 1.83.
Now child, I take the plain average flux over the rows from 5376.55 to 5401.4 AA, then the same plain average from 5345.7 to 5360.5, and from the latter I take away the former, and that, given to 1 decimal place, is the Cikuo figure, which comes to 0.4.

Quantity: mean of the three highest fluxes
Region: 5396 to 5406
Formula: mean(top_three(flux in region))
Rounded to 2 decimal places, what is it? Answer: 6.76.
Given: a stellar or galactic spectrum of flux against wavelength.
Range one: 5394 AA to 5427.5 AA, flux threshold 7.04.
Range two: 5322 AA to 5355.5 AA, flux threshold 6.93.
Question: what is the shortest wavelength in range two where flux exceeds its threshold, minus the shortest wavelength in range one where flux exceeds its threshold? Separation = -63.2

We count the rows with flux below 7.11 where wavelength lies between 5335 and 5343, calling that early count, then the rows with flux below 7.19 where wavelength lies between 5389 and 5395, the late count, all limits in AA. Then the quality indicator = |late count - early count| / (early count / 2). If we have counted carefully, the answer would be 0.6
